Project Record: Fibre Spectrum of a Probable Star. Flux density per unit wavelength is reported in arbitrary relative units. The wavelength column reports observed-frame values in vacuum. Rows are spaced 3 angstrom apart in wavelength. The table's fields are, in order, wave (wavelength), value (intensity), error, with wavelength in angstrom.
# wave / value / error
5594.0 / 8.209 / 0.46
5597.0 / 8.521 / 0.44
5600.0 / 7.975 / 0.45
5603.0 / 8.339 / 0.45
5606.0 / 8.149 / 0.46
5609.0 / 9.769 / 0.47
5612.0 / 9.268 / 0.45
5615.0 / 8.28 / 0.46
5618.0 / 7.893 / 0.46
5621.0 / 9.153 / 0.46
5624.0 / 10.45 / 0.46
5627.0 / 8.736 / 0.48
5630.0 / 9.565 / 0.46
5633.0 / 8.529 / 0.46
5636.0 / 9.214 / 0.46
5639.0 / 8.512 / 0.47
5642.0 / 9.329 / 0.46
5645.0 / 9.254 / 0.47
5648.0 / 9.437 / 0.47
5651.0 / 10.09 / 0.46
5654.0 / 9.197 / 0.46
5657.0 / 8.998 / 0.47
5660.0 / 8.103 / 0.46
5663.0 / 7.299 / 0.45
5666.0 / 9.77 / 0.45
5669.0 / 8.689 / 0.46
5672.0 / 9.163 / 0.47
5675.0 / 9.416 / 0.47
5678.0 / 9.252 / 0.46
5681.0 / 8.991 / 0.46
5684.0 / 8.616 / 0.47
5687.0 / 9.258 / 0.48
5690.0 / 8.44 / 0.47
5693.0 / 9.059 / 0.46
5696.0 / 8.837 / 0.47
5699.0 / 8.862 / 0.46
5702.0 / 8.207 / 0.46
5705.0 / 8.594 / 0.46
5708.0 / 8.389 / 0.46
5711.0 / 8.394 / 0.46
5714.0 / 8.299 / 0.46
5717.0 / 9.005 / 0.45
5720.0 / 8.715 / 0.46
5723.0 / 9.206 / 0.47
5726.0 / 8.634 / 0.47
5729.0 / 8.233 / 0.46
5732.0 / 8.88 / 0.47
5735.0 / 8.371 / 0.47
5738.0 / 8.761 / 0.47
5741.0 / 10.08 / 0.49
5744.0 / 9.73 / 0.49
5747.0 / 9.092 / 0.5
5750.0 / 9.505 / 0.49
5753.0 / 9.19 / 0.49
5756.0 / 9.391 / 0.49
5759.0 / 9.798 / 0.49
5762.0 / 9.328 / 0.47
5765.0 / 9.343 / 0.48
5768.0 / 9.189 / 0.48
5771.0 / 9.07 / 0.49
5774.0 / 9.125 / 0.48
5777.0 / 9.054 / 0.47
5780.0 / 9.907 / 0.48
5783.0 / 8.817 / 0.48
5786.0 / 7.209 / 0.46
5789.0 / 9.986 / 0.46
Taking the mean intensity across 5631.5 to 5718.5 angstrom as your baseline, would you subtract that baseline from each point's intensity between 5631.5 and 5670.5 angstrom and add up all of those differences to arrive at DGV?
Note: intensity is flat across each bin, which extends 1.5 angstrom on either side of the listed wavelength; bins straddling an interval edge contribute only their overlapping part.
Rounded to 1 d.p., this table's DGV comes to 1.1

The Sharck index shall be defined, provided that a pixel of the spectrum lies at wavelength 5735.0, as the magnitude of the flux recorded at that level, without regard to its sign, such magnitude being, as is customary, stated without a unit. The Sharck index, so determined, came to 8.4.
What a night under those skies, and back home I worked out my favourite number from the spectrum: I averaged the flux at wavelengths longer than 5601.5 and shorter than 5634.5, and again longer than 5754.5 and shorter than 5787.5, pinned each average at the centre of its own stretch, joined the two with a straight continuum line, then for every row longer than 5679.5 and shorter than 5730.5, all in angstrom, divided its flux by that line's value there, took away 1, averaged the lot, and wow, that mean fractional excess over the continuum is -0.038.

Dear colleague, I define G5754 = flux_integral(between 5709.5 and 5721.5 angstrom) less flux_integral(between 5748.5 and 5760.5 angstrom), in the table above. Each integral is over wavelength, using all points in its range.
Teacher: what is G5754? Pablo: -10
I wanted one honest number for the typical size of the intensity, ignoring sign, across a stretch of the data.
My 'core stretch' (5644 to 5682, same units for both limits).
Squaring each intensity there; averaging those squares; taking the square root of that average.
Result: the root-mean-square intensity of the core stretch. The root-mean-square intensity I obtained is 9.08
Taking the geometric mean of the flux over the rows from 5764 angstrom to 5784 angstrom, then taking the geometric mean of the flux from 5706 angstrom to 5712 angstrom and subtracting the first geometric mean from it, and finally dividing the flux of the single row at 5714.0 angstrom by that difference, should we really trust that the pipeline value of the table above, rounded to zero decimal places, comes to -10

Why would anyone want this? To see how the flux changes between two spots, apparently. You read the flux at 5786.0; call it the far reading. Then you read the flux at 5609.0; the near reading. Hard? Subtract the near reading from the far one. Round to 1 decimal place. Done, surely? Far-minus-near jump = -2.6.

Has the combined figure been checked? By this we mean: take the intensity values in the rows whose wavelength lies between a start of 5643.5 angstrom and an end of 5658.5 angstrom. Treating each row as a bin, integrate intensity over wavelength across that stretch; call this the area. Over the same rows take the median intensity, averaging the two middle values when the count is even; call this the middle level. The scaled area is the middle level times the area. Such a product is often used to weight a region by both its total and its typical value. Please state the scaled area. 1304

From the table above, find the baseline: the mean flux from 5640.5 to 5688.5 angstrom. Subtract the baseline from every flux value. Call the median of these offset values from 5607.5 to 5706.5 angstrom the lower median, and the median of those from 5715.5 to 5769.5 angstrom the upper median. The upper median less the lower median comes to 0.13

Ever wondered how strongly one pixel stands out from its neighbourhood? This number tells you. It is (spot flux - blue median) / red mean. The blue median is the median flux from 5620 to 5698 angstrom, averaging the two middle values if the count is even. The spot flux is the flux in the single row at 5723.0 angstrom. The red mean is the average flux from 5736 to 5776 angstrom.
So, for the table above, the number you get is 0.005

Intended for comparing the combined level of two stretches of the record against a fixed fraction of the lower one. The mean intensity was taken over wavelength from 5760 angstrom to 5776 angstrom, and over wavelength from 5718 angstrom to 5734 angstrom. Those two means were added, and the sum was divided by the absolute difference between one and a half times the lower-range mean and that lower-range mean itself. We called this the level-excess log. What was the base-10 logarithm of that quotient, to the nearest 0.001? 0.614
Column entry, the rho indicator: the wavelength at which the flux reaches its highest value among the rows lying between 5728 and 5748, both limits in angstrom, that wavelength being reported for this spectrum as 5741.0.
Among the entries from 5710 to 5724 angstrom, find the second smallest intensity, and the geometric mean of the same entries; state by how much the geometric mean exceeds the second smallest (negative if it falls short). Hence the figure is 0.3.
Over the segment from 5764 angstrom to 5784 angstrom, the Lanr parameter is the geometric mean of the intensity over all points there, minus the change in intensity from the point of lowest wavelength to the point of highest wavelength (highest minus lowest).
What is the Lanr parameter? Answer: 9.7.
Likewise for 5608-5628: 10.1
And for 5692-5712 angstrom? 9.3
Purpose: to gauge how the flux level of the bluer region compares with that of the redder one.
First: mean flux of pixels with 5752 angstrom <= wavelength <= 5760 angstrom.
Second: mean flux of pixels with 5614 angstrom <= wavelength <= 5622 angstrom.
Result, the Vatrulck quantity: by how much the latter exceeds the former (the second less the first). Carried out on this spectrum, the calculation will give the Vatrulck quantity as -1.0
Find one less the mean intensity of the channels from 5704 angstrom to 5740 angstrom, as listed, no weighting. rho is -7.6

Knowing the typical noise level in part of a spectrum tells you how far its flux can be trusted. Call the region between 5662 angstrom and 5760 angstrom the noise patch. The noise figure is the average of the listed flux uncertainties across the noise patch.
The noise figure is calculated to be 0.469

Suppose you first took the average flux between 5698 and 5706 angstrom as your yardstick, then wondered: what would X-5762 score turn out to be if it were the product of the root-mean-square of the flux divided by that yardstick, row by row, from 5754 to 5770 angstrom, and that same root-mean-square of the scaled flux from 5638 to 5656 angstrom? 1.20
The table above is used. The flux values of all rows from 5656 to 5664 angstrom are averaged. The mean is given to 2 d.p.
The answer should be 8.13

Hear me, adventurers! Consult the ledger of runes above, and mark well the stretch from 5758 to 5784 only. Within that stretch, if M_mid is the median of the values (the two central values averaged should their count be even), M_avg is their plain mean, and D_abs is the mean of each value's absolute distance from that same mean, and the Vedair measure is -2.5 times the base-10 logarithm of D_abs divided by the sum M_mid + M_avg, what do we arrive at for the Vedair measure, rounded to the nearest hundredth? 4.60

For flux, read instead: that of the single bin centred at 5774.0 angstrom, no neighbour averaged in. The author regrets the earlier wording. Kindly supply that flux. 9.125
